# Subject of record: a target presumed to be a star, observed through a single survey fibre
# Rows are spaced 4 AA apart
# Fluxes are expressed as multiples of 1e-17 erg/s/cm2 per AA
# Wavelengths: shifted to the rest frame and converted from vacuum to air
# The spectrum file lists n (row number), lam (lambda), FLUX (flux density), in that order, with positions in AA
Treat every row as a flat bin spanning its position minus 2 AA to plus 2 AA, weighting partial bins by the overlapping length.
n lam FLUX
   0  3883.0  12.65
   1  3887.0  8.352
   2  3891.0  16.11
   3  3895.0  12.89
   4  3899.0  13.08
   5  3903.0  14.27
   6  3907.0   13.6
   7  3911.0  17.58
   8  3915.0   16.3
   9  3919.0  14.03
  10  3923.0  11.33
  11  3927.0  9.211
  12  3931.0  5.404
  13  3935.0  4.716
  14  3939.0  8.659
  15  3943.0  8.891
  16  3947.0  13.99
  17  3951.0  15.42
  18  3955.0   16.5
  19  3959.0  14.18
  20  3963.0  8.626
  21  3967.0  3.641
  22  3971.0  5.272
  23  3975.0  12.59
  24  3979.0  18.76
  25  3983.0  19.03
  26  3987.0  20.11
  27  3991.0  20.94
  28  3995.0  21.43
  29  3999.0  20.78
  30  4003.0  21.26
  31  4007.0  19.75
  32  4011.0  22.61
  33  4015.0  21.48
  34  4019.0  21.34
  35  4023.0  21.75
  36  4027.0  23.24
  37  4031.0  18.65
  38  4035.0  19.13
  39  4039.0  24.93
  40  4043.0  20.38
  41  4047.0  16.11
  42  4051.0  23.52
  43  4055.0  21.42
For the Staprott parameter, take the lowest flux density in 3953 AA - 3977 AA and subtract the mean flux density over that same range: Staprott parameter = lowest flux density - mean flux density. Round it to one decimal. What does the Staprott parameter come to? -6.5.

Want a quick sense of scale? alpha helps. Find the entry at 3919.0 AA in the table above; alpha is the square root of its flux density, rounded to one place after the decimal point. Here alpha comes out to 3.7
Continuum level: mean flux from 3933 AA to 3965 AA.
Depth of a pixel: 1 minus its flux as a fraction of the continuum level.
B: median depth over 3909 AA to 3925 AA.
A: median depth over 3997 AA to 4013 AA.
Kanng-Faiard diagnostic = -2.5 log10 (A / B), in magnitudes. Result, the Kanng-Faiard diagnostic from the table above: -1.0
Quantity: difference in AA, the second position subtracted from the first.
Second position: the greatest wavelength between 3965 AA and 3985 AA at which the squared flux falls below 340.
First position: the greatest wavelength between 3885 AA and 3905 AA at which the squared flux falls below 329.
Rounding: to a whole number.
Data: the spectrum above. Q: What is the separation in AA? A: -72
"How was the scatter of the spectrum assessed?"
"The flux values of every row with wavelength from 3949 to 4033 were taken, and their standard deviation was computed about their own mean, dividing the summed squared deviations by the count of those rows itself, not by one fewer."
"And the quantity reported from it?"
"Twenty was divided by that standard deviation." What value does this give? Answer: 3.6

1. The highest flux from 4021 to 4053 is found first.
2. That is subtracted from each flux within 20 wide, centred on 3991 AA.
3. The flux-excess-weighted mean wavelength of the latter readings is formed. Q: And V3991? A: 3990.1 AA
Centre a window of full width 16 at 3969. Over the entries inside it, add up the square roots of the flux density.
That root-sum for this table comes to 10.7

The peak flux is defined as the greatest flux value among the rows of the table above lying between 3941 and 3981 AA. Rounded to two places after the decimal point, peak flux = 18.76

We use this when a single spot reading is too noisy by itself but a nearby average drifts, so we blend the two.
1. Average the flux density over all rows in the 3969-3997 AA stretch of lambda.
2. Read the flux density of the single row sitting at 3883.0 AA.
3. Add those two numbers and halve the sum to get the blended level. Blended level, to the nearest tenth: 14.8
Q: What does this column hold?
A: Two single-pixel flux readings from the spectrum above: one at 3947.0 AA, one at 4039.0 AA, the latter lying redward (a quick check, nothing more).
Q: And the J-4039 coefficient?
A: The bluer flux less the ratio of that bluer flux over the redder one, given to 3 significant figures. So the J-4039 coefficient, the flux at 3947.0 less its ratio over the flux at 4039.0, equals 13.4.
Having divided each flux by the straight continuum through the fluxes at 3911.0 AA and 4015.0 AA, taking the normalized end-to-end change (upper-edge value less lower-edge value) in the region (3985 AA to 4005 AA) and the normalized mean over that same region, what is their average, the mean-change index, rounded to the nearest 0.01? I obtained 0.52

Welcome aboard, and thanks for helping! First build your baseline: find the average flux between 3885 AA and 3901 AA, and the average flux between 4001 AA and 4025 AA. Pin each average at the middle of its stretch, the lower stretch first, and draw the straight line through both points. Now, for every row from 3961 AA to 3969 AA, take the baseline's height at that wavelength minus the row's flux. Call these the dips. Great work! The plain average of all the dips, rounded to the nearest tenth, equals 11.7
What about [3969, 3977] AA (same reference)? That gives 9.5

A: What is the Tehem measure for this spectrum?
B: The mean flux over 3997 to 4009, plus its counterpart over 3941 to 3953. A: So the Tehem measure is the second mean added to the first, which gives 33.4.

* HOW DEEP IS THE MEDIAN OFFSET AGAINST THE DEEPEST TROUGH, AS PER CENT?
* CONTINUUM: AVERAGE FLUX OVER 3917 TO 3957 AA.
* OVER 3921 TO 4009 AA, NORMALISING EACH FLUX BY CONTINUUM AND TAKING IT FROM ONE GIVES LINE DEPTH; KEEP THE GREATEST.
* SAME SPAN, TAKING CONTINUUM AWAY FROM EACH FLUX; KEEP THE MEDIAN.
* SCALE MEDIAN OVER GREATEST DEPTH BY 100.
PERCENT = 493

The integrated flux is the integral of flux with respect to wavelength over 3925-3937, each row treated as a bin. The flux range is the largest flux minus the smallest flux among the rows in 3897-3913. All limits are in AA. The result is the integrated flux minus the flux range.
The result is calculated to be 73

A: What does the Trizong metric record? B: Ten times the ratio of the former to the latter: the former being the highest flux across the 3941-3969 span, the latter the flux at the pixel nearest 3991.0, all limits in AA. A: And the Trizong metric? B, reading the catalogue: 7.9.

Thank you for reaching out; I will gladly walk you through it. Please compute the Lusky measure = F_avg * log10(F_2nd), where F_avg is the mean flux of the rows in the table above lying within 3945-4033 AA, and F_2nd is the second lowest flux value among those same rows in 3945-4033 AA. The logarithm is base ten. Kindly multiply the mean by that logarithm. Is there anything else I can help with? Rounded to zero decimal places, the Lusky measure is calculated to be 13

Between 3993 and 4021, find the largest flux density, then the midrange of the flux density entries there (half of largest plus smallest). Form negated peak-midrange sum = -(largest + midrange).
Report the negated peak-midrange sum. -43.8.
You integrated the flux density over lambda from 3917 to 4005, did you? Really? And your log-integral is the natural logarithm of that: 7.07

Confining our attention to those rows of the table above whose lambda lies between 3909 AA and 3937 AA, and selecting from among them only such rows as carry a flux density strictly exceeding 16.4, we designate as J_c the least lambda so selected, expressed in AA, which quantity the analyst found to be 3911.0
